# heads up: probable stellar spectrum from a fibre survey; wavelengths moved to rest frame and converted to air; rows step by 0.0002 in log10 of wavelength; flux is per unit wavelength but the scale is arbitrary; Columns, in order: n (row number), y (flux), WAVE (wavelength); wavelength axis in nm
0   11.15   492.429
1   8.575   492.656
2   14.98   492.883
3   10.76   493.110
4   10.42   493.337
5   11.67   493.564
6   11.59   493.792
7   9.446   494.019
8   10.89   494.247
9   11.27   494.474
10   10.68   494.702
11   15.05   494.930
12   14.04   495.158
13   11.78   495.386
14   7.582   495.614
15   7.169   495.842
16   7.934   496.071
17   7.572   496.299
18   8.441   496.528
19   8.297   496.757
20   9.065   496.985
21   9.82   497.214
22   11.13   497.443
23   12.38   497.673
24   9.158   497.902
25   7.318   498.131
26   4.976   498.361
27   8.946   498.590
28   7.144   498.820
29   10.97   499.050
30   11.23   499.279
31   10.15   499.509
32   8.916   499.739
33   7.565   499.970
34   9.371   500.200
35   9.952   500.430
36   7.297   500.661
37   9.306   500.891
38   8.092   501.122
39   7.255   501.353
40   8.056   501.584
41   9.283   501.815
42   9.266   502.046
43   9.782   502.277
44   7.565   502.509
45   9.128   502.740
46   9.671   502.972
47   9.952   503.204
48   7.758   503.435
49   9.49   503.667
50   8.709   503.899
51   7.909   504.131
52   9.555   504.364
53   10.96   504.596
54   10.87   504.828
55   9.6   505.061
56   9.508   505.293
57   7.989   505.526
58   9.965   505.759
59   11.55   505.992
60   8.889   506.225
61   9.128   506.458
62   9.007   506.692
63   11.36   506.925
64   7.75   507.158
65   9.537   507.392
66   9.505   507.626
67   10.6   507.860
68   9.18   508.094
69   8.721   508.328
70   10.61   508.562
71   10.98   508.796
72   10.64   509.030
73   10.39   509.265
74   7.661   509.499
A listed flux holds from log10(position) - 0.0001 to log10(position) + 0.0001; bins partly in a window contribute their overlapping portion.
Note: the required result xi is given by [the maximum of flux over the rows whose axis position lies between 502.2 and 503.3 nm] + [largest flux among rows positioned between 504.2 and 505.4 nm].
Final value 20.9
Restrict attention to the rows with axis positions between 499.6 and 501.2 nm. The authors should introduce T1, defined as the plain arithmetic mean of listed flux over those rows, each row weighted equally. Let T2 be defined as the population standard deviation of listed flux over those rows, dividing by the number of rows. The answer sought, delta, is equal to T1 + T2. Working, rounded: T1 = 8.6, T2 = 0.9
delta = 9.6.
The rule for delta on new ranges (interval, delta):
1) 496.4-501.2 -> 10.7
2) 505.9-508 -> 10.9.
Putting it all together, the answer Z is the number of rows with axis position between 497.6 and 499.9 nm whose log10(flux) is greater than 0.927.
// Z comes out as 7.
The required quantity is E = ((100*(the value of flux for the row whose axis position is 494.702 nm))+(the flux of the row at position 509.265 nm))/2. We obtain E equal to 539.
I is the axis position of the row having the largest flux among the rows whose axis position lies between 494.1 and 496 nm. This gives 494.930 nm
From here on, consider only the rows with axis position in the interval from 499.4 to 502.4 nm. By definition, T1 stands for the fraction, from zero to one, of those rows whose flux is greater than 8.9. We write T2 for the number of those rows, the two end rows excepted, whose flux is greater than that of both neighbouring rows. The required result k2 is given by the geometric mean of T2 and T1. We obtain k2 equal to 1.36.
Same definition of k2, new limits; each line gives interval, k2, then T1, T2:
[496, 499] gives 1.18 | 0.46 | 3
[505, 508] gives 1.75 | 0.77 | 4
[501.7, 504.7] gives 1.44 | 0.69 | 3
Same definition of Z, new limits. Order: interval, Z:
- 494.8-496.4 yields 3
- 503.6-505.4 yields 7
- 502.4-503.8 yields 4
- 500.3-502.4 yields 5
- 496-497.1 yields 1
